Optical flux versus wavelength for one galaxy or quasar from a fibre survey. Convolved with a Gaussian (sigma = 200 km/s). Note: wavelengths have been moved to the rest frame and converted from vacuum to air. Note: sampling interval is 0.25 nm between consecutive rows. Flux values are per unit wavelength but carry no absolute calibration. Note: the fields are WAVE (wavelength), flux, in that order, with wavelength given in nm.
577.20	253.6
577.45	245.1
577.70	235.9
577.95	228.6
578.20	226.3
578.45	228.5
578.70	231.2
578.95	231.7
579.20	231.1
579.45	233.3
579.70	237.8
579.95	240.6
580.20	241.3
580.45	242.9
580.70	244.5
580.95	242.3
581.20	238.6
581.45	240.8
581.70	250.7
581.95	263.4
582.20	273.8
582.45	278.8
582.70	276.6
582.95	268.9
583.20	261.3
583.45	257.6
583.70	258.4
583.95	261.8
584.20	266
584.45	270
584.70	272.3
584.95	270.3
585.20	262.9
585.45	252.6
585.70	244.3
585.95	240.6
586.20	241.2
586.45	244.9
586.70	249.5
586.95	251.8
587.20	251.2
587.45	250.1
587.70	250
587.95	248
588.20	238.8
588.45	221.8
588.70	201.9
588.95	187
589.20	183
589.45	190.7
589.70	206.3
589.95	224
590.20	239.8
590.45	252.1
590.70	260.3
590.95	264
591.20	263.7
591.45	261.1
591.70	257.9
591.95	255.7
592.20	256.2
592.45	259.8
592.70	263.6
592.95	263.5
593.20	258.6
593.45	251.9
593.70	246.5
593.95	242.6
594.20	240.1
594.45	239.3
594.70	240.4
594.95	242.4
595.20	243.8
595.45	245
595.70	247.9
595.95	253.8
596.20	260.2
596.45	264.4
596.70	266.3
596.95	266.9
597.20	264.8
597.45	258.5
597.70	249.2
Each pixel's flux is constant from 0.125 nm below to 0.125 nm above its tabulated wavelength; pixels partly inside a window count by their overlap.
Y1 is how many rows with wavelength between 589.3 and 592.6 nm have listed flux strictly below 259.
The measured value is 8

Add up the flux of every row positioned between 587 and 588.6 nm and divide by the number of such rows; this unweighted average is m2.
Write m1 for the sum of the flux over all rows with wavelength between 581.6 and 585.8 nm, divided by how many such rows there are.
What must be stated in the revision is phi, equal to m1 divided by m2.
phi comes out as 1.09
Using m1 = 264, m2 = 243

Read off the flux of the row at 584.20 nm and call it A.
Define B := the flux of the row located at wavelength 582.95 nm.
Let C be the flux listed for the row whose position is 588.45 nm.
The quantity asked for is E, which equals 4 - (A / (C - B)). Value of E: 10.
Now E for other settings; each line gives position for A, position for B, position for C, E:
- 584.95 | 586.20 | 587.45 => -26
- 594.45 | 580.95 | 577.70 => 41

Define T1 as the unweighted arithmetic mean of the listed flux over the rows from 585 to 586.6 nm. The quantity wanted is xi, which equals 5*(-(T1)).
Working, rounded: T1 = 248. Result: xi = -1239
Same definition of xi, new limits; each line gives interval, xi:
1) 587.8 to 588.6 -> -1181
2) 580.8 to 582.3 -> -1258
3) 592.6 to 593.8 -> -1284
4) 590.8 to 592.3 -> -1299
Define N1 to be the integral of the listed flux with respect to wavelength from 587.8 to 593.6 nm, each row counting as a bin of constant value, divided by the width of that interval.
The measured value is 240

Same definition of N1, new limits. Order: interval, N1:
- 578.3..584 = 249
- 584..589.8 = 239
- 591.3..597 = 253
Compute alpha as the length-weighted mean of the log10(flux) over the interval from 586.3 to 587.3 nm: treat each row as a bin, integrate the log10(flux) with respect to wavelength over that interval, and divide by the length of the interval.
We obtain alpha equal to 2.40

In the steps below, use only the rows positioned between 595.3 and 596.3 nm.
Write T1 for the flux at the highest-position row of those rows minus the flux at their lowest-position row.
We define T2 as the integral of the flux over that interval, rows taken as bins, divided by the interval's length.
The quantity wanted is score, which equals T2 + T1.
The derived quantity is 267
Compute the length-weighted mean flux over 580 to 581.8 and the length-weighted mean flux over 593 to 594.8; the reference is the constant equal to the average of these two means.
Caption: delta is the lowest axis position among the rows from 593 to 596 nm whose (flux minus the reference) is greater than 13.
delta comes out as 593.20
